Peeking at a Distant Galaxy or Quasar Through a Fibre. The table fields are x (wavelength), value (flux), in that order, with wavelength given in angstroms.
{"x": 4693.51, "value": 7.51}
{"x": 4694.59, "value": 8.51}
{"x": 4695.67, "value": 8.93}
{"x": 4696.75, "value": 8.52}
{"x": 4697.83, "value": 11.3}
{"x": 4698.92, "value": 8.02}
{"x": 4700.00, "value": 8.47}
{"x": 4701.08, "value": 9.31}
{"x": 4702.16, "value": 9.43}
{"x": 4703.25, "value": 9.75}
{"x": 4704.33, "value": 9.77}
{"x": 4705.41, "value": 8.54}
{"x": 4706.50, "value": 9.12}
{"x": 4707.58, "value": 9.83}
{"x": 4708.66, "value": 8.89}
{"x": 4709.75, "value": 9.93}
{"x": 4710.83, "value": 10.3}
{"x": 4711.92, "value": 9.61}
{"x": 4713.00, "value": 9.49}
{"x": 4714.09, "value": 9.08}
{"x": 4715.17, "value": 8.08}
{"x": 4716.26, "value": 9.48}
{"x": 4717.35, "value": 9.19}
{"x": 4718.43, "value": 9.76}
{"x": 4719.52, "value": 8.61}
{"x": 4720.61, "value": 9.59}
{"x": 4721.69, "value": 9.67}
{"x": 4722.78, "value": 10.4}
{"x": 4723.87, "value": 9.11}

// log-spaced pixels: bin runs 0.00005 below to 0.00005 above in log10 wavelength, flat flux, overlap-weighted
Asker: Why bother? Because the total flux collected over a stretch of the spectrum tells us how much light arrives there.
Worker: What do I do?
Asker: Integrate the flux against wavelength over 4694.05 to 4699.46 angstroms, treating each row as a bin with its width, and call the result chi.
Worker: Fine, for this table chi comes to 49.0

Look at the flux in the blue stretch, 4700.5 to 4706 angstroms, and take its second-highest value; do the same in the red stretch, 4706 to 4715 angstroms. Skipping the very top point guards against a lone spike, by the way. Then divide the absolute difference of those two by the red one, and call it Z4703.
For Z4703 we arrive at 0.018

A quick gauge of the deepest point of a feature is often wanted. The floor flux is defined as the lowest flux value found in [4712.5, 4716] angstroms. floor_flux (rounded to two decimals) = 8.08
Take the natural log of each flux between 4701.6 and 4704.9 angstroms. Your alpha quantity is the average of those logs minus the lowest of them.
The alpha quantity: 0.023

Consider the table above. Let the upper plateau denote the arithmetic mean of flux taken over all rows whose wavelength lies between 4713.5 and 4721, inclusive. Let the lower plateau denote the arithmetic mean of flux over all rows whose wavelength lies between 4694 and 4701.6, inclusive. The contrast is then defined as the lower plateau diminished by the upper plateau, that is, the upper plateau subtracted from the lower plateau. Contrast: -0.1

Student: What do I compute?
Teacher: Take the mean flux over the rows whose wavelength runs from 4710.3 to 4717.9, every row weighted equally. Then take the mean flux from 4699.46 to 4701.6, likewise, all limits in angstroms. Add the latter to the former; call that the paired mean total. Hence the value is 18.2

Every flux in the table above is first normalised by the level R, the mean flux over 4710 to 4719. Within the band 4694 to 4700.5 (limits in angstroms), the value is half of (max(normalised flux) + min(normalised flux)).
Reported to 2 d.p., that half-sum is 1.03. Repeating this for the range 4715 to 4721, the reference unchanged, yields 0.95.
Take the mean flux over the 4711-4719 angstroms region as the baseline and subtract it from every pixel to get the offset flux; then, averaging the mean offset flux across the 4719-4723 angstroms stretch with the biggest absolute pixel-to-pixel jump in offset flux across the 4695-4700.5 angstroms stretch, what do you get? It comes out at 1.8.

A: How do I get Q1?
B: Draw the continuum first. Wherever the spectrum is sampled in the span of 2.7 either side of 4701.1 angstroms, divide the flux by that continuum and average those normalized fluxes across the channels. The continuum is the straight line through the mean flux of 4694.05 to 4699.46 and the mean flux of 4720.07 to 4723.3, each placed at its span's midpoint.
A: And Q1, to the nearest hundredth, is 0.98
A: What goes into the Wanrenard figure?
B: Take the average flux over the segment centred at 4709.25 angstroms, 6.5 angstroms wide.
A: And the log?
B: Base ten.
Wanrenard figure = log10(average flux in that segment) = 0.983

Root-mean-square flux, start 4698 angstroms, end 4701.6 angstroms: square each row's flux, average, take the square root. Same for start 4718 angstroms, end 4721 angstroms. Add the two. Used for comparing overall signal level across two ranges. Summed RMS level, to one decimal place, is 18.0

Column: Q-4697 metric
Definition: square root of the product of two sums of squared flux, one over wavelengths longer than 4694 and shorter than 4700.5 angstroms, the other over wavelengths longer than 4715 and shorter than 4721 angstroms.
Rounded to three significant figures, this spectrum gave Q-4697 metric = 495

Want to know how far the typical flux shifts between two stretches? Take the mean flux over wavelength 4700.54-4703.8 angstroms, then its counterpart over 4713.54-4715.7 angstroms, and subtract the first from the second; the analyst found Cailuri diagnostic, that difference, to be -0.9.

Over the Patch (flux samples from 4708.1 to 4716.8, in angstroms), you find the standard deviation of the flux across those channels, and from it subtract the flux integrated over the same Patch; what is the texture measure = -81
